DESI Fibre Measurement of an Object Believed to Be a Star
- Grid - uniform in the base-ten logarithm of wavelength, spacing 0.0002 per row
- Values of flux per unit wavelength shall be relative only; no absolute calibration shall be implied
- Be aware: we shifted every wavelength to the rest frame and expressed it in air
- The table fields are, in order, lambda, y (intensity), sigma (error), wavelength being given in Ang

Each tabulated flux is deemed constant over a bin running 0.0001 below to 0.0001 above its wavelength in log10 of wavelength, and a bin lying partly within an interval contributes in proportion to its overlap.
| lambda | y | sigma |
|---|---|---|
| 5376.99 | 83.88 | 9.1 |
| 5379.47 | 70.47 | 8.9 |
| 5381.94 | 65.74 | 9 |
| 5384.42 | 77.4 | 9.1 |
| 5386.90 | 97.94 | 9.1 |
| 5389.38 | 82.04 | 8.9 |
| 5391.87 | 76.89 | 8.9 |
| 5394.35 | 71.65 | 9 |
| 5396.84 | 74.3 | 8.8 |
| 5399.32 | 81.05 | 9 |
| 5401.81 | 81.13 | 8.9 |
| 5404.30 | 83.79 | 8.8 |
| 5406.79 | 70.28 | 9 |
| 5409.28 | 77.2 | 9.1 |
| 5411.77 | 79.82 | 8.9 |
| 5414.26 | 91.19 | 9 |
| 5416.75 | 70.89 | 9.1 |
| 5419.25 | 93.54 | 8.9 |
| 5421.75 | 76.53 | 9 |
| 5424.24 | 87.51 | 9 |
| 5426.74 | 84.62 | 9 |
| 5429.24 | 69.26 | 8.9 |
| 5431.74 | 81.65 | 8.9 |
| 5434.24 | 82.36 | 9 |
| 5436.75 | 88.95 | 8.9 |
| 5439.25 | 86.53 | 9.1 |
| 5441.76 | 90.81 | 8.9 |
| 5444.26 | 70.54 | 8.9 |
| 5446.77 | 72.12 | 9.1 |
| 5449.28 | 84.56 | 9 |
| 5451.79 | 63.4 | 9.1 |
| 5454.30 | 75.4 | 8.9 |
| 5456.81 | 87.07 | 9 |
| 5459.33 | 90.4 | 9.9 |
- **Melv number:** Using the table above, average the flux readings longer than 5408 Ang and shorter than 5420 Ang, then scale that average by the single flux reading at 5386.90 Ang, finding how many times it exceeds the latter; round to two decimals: 0.84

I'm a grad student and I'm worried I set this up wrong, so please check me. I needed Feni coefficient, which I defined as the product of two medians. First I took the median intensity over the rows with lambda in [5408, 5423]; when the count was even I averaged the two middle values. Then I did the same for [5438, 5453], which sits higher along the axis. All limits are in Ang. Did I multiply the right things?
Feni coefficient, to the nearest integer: 6150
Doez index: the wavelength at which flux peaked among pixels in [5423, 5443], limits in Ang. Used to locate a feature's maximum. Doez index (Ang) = 5441.76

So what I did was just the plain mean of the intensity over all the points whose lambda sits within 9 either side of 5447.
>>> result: 78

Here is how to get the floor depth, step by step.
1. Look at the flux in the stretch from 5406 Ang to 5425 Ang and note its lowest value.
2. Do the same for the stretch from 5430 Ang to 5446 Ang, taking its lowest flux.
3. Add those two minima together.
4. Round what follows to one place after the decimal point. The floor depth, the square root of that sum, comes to 11.9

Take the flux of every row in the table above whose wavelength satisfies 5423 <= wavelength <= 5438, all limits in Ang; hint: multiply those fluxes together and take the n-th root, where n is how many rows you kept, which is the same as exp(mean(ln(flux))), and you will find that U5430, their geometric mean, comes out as 82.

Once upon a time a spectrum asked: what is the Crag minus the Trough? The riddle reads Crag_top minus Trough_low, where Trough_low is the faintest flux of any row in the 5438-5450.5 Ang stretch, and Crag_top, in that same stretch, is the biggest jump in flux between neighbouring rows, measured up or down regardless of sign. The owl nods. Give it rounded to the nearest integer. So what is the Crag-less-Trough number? -50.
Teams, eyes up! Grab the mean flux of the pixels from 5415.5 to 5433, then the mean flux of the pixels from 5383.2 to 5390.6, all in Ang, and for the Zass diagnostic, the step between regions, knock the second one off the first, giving -5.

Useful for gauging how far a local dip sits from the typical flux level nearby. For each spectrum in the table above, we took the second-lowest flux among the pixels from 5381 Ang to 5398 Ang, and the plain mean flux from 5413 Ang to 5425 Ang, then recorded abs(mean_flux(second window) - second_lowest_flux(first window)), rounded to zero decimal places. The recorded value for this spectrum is 12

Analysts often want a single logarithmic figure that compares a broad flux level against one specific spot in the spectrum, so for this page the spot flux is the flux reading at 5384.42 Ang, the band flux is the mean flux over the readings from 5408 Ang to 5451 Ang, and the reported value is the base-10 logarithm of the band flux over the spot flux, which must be 0.02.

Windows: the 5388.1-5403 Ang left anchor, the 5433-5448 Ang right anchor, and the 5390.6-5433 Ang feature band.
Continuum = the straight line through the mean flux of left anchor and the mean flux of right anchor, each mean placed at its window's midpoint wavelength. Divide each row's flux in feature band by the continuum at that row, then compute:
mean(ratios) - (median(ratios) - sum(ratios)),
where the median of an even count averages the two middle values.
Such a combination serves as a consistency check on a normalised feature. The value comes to 17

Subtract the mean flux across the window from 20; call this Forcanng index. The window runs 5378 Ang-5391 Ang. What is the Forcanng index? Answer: -58.7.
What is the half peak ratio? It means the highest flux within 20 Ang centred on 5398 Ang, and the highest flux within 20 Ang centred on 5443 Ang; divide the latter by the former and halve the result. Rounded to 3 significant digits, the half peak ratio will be 0.542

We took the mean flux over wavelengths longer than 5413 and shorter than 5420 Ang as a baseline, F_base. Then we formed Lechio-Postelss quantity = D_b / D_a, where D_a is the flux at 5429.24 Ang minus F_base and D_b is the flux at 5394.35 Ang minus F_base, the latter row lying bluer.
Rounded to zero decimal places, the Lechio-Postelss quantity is 1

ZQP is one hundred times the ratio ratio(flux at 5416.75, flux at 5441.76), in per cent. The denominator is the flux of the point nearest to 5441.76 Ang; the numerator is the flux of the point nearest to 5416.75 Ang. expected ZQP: 78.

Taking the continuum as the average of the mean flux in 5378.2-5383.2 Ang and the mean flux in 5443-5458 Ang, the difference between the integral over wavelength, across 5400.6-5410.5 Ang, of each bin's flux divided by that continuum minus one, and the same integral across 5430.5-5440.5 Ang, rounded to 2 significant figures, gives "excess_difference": -0.95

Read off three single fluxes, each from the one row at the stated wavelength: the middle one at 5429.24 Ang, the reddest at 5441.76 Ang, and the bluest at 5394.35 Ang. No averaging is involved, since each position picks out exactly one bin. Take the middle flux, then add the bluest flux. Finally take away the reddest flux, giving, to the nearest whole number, 50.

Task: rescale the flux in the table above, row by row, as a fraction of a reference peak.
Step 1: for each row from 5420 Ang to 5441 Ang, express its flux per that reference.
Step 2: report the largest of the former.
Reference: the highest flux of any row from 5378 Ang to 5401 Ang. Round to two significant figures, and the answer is 0.91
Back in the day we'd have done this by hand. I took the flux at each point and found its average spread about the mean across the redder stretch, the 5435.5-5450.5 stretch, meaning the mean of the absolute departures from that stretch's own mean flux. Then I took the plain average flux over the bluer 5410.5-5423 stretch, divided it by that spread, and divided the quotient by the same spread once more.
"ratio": 1.6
